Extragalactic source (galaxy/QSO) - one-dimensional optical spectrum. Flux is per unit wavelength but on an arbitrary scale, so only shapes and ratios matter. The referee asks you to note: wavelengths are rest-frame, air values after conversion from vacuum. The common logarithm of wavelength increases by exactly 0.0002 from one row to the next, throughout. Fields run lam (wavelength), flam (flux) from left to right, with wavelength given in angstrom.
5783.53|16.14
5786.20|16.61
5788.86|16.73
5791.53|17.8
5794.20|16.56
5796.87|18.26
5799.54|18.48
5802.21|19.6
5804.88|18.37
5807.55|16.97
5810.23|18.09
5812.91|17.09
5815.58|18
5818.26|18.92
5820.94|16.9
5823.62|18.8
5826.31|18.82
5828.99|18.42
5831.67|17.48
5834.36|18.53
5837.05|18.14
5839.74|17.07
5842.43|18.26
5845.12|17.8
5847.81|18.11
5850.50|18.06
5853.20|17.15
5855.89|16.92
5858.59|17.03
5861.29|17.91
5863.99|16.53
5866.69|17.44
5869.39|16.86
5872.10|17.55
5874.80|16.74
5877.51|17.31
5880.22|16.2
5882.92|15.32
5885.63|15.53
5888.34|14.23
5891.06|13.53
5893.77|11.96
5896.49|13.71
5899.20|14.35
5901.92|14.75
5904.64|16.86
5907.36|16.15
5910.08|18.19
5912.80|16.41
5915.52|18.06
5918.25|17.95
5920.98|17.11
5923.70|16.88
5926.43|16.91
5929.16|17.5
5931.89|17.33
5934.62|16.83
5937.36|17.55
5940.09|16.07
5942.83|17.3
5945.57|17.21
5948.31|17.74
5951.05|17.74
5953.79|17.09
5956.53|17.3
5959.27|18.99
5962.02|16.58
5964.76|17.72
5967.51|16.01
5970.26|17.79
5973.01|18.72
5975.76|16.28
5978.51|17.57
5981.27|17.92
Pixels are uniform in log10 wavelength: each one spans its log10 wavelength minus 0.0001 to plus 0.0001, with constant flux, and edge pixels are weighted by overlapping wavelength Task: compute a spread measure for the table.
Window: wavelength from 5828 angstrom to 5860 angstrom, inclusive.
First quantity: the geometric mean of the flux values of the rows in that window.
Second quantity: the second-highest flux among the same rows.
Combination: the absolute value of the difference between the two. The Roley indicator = 0.68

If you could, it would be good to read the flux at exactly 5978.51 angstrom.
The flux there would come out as 17.57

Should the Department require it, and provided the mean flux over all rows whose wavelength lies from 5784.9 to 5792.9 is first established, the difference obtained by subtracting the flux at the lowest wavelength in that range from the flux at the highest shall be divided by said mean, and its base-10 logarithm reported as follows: -1.2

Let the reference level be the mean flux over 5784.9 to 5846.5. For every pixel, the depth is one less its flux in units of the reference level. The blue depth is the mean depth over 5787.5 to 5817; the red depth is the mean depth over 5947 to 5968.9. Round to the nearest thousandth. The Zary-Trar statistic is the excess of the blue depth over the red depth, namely -0.023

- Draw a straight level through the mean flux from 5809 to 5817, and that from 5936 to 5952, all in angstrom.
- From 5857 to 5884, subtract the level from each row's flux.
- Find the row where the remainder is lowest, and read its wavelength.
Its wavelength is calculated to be 5882.92 angstrom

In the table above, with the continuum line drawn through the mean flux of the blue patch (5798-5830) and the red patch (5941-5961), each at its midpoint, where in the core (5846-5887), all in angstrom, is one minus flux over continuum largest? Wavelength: 5882.92 angstrom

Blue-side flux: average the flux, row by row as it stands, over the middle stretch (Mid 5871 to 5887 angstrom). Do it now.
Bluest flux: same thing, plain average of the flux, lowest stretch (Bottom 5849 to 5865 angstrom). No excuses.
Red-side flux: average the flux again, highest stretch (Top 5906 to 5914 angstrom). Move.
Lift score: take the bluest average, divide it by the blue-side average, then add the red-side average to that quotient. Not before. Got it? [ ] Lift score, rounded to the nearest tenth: 18.0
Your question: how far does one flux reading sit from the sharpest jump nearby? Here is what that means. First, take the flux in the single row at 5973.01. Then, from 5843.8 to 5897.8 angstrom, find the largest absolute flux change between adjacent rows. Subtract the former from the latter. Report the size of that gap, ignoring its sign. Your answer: 17.0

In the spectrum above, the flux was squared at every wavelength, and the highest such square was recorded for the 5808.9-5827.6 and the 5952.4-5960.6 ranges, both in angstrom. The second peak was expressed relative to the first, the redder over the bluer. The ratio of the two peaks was 1.01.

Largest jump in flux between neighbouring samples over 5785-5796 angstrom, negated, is -1.24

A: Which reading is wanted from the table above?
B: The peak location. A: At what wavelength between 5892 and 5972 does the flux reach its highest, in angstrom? 5959.27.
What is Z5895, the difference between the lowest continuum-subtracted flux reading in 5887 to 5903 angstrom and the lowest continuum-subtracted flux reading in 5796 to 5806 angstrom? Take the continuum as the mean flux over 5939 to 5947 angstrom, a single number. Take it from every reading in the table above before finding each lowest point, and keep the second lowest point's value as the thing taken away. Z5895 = -6.3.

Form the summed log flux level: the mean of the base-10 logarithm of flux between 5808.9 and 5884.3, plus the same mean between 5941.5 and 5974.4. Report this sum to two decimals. 2.49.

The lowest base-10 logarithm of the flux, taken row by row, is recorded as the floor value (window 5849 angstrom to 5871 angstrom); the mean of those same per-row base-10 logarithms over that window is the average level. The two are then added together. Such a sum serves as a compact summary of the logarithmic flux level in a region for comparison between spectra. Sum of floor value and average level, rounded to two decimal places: 2.45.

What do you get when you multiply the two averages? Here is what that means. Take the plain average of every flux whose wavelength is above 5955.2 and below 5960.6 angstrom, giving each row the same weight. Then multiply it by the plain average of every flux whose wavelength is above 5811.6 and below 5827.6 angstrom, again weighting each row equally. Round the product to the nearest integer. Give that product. 328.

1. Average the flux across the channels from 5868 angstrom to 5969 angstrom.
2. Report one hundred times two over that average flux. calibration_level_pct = 12.1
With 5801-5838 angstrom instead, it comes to 11.0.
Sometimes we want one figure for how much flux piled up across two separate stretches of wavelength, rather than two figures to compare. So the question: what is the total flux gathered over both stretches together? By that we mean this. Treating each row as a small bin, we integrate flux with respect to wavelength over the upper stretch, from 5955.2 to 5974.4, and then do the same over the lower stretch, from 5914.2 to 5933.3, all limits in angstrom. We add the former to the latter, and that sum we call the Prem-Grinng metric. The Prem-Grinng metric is 670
